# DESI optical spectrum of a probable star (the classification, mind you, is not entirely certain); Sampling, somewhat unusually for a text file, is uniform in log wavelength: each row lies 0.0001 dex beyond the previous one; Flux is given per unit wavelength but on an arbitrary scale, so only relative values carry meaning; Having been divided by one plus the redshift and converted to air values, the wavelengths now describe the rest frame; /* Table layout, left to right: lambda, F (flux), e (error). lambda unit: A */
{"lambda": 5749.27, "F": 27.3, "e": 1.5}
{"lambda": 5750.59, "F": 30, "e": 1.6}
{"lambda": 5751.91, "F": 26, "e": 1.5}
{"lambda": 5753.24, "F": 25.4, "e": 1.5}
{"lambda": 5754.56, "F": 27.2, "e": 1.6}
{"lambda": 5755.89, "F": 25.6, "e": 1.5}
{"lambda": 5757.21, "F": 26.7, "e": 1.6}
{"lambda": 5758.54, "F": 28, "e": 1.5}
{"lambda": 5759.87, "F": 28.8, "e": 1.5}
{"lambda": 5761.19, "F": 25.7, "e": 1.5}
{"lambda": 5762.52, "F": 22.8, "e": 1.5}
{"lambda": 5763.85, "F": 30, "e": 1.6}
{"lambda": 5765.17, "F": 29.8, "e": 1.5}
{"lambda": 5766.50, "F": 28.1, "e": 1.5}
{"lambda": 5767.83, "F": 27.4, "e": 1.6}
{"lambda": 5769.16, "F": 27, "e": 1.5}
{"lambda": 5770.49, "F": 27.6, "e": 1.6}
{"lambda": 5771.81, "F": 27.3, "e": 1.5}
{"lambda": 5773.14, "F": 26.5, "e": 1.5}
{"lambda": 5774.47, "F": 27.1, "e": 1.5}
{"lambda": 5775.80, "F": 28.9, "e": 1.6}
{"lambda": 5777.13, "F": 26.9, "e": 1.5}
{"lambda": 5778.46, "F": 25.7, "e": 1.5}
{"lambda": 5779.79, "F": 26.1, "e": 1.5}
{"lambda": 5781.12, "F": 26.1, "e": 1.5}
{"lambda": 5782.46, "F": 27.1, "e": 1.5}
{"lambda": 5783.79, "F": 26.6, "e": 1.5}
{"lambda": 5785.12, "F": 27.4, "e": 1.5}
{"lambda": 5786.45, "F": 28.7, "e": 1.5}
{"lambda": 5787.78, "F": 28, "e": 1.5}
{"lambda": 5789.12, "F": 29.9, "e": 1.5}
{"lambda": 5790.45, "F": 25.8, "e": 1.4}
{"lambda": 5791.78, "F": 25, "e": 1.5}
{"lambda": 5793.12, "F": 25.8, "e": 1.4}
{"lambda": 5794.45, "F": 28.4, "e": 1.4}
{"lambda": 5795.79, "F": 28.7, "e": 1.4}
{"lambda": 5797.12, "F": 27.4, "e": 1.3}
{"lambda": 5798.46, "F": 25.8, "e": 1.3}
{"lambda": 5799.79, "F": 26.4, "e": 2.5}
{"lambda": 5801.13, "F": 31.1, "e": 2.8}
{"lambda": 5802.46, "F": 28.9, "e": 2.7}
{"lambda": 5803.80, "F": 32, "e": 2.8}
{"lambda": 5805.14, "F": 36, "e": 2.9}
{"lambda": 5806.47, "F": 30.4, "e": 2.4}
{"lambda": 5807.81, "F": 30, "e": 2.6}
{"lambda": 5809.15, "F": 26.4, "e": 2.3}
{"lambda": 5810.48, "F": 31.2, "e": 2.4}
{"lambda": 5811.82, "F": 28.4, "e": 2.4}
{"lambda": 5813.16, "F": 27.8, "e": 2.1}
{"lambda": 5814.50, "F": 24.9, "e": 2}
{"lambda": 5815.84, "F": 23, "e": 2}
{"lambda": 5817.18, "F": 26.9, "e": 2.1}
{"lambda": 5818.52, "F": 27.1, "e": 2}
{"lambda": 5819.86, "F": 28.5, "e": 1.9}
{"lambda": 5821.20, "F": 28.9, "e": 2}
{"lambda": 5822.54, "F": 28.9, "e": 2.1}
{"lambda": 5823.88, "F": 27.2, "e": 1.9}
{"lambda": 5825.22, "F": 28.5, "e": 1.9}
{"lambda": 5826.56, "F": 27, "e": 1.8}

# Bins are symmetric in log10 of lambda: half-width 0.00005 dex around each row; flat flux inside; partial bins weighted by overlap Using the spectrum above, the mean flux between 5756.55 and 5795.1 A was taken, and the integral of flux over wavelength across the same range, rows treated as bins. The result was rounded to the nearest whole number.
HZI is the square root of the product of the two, 169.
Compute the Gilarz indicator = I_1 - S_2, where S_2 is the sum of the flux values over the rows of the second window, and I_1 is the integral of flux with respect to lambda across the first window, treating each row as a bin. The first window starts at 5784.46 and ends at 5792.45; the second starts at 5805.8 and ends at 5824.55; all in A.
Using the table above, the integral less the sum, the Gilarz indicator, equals -170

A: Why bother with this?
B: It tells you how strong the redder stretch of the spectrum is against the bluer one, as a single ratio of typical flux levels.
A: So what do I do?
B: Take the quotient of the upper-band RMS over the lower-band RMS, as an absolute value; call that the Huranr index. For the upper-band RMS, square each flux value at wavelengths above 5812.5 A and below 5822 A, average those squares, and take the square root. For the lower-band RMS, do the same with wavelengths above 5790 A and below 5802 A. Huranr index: 0.98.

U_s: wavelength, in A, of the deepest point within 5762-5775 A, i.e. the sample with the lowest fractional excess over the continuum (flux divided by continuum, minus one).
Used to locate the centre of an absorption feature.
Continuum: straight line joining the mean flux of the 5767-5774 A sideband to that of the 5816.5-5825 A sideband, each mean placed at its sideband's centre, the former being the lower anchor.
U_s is 5762.52 A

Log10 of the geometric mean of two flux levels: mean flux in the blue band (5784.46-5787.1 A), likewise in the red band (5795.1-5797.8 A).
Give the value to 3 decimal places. 1.448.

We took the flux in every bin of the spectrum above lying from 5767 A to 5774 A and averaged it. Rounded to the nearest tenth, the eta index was 27.2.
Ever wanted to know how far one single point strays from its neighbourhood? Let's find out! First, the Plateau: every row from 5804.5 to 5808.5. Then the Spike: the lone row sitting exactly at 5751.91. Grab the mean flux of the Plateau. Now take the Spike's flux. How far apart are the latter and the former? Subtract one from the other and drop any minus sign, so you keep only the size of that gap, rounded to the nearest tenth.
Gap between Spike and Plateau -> 6.1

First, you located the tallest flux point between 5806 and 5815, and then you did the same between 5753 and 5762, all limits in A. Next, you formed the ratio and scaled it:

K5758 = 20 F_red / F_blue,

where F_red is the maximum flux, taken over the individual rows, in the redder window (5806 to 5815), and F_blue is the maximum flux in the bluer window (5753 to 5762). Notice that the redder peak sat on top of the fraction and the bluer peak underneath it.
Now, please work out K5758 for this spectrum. 21.7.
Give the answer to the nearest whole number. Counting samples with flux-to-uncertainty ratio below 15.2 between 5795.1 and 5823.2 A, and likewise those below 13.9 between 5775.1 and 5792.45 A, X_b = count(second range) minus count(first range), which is -18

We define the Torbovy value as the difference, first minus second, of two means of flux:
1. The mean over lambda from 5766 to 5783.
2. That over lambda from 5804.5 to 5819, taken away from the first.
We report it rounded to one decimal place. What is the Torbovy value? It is -1.3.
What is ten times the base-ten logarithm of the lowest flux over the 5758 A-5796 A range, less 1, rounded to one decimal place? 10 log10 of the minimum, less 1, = 12.6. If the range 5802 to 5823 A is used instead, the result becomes 12.6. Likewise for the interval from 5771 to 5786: 13.1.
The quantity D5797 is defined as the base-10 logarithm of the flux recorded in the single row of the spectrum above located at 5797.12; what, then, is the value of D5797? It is 1.438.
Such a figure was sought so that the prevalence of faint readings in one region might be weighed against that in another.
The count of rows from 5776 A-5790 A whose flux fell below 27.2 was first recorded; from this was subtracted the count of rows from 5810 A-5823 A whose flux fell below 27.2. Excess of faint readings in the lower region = 2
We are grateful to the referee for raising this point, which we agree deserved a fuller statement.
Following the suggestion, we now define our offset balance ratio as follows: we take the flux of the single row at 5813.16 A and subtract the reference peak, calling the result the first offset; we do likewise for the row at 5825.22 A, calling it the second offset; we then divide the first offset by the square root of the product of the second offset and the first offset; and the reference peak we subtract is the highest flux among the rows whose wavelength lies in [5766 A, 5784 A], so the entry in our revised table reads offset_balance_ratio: -1.7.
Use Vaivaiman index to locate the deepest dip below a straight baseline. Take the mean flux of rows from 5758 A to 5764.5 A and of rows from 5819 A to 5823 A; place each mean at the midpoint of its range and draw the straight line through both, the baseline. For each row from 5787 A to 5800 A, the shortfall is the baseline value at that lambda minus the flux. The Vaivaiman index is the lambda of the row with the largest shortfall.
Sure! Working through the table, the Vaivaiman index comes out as 5791.78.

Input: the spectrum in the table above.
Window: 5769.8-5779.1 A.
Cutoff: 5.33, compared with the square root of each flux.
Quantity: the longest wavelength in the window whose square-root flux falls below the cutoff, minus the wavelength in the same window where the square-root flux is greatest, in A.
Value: 2.7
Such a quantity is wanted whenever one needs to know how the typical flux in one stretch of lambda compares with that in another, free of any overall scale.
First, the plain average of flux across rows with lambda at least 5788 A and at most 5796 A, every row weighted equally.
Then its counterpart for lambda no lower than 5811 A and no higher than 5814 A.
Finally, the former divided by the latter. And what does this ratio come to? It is 0.97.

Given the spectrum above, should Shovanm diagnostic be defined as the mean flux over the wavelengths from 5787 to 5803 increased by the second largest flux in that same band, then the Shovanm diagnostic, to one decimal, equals 57.5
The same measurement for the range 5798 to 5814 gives 61.5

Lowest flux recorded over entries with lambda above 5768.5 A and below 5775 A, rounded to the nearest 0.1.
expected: 26.5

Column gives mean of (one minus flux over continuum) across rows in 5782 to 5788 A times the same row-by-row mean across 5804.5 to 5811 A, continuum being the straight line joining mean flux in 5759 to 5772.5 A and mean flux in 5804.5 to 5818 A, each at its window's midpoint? -0.0010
